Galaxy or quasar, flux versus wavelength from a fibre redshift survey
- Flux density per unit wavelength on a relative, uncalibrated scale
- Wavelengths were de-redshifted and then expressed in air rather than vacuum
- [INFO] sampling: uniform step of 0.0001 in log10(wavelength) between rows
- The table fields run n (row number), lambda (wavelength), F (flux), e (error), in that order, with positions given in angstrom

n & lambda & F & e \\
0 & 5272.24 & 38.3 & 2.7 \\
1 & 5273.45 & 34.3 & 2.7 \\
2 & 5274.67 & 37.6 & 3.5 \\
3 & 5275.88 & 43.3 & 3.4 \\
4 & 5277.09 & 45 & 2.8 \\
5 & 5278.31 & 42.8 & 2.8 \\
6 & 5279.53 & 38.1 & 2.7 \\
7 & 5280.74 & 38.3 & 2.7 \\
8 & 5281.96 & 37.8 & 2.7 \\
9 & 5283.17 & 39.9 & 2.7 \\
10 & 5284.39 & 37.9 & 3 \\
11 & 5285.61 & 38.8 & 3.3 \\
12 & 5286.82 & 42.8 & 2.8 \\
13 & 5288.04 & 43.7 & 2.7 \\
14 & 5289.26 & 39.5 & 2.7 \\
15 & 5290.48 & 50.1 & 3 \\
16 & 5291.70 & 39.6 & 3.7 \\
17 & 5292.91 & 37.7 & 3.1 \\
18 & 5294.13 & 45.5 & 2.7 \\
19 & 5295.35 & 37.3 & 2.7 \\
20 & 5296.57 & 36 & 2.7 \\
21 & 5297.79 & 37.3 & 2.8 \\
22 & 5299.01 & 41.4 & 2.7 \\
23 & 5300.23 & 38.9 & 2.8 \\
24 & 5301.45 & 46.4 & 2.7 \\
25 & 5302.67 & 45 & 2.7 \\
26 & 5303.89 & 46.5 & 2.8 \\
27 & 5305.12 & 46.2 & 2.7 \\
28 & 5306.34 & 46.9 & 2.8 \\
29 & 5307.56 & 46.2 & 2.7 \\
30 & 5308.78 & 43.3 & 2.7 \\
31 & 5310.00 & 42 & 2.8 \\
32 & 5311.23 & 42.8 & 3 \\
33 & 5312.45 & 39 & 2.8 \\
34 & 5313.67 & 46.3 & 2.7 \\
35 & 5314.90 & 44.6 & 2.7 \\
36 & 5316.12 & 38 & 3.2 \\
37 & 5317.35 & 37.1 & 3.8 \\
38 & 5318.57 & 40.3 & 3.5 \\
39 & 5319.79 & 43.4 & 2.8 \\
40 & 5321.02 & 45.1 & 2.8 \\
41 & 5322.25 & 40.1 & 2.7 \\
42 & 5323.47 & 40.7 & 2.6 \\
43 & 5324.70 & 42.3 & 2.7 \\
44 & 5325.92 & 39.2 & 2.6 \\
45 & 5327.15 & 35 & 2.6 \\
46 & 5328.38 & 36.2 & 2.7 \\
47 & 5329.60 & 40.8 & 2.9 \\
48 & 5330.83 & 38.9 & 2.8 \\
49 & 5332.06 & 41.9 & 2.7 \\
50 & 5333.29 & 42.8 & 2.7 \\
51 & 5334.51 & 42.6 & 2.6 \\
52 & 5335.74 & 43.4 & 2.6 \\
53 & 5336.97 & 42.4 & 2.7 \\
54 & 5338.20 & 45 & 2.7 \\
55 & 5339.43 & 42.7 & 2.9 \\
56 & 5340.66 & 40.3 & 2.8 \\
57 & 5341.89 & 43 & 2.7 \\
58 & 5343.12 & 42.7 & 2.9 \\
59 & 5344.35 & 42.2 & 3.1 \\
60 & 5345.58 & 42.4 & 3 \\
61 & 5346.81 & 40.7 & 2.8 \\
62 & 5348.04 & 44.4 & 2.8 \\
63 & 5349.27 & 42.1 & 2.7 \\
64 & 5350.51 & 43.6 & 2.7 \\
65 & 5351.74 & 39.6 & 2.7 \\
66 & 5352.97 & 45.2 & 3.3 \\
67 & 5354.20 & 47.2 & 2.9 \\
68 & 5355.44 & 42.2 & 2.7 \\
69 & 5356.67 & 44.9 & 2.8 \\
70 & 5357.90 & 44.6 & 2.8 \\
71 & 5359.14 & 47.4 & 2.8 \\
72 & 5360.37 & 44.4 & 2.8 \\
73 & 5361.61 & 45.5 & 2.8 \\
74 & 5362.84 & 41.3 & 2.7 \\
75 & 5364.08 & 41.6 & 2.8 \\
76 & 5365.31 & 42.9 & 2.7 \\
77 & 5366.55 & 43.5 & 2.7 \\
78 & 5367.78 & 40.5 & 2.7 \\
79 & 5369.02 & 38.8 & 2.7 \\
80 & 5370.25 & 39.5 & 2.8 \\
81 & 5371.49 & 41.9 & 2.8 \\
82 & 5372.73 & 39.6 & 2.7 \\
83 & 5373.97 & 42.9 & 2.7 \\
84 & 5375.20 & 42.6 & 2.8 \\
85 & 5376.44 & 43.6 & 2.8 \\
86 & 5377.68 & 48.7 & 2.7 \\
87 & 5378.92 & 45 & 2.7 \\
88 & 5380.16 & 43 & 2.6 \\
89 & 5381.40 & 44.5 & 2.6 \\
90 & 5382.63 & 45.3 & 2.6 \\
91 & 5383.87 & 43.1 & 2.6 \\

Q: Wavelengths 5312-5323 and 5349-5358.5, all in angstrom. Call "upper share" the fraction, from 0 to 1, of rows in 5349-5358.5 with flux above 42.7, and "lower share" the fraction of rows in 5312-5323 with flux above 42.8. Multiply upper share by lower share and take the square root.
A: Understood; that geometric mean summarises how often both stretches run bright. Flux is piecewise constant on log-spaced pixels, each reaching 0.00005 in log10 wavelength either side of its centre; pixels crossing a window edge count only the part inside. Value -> 0.53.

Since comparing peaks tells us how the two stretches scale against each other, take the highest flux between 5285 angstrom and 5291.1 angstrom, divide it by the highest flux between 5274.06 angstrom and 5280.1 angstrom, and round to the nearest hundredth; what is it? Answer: 1.11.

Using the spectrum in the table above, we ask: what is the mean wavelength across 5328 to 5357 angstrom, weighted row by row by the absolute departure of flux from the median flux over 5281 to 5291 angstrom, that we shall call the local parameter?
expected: 5344.2 angstrom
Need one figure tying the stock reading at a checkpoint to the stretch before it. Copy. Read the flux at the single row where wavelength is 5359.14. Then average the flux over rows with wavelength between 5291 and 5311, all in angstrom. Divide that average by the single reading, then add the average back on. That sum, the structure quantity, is 43.2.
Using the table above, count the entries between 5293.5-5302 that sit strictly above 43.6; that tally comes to 2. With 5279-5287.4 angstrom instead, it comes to 0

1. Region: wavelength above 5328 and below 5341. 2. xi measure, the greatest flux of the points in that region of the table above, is 45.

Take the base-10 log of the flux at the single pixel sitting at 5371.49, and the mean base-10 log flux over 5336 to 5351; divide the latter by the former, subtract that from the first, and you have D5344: 0.618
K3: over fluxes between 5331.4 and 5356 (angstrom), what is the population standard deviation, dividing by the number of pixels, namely 1.7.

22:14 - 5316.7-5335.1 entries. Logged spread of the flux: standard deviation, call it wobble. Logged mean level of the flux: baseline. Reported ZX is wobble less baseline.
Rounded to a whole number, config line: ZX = -38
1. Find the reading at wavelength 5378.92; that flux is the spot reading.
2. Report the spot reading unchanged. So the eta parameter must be 45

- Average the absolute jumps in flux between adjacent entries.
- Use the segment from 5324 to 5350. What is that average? 2.0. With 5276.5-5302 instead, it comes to 3.9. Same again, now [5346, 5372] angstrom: 2.4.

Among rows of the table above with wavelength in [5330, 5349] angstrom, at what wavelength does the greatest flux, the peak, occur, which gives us 5338.20 angstrom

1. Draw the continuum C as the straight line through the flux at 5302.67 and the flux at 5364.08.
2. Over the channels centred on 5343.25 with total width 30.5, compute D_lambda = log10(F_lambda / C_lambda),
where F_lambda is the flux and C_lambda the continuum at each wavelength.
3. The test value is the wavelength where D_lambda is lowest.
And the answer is 5328.38 angstrom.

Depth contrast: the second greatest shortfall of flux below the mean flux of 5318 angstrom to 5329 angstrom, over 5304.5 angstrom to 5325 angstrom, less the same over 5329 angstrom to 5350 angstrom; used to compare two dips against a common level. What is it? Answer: 2.3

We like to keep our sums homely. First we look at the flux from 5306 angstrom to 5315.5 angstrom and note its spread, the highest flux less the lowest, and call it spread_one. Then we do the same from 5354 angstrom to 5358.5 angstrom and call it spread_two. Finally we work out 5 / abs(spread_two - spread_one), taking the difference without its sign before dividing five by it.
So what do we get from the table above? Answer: 1.7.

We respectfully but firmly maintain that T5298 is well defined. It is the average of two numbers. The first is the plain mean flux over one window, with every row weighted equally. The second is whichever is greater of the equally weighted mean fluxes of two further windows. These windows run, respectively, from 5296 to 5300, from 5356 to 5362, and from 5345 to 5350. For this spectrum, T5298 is 41.8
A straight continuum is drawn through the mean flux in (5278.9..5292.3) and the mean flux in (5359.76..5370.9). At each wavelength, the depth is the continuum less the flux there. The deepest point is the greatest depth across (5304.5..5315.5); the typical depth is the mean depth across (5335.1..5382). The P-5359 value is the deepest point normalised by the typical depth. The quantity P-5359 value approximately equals -2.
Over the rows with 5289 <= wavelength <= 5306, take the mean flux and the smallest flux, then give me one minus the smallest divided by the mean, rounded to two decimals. 0.14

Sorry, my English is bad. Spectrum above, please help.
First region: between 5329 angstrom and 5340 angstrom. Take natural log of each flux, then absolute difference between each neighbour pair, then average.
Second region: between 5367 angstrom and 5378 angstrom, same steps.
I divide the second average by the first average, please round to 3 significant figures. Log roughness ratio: 1.32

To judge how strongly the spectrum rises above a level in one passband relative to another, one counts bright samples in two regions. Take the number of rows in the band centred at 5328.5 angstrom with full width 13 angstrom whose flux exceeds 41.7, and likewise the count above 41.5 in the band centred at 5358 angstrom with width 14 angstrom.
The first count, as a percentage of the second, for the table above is 44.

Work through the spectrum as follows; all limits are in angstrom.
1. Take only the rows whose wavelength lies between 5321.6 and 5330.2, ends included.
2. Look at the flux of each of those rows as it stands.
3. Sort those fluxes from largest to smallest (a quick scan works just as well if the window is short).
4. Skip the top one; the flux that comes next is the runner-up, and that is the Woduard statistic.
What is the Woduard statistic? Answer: 40.8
